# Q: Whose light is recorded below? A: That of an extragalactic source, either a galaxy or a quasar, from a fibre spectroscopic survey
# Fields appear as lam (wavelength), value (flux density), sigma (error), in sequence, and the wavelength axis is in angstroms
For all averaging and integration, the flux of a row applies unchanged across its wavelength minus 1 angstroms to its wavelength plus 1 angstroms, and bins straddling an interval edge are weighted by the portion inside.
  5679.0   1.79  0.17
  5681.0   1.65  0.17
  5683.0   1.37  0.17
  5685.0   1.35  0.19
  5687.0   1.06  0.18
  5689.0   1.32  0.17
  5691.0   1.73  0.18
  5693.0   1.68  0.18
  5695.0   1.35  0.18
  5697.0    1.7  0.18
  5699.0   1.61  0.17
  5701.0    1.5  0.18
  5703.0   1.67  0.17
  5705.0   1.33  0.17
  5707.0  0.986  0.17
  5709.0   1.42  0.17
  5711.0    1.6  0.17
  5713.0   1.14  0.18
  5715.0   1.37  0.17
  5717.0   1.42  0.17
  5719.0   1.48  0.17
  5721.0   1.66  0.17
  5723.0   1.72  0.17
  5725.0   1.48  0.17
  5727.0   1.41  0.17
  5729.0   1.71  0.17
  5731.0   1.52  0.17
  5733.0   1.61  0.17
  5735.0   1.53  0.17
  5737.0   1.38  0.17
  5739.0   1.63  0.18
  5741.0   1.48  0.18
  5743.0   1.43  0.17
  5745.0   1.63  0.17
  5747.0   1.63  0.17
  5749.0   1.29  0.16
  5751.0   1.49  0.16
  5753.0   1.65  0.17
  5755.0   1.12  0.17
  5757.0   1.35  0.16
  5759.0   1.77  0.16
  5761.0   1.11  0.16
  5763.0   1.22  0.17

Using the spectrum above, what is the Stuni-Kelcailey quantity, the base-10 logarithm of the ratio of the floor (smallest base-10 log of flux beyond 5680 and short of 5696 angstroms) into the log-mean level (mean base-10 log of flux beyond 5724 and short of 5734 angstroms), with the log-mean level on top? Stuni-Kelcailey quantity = 0.87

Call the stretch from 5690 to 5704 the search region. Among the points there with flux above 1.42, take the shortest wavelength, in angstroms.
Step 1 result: 5691.0 angstroms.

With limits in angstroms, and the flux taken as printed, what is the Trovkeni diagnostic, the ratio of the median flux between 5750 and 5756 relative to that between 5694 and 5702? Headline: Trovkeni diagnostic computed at 0.96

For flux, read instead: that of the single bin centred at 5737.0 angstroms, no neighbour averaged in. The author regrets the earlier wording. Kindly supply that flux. 1.38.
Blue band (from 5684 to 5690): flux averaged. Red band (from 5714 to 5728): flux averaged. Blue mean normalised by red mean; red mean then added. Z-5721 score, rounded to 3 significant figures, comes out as 2.33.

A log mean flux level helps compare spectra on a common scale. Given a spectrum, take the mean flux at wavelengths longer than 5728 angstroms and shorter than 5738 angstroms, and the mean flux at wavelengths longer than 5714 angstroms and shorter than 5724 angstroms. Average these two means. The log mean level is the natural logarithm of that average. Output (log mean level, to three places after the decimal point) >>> 0.432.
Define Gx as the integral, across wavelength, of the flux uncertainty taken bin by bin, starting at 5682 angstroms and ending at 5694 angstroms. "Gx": 2.1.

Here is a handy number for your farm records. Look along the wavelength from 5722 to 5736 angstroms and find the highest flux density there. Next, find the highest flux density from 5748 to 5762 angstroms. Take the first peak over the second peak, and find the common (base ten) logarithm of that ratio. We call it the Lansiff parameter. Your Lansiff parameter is -0.012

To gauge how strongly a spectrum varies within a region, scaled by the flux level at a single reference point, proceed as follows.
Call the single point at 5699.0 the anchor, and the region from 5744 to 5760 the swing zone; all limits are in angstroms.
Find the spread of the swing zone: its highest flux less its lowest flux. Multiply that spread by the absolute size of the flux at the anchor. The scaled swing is 1.0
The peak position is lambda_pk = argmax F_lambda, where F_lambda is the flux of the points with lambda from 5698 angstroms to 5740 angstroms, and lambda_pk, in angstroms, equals 5723.0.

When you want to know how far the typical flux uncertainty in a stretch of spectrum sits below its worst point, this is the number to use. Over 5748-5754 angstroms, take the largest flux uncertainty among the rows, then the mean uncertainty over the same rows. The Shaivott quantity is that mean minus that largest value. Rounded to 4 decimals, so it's -0.0067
